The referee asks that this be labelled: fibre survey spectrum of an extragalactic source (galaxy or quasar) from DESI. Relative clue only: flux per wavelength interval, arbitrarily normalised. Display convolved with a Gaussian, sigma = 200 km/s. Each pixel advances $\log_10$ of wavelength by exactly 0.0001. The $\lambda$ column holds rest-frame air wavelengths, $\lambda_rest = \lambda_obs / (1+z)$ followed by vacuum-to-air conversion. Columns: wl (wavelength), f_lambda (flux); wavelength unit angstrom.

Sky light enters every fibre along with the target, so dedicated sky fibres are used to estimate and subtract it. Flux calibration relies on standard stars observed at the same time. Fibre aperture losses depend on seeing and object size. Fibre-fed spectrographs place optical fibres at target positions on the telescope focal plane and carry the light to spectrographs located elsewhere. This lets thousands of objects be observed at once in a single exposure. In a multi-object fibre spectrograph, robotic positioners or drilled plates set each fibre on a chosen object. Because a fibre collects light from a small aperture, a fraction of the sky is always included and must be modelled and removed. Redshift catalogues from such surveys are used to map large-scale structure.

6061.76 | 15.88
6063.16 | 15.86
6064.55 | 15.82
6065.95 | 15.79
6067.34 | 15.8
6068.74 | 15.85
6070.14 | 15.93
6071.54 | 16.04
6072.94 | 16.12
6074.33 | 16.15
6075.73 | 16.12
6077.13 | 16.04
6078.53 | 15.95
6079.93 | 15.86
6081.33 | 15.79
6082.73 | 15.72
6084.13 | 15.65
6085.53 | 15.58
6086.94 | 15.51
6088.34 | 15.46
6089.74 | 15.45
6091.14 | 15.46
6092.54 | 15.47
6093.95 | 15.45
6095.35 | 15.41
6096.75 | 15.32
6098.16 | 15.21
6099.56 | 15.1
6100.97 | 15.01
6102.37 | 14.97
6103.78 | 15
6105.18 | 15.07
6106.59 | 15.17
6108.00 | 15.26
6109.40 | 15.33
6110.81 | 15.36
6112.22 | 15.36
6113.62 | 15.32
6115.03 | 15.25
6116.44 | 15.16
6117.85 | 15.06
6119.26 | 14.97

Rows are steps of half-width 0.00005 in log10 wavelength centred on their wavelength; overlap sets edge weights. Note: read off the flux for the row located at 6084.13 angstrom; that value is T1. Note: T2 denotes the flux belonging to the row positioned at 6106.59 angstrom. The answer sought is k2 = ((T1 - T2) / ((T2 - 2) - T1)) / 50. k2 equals -0.0039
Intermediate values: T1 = 15.65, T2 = 15.17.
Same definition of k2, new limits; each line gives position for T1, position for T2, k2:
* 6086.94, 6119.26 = -0.0043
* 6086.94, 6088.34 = -0.0005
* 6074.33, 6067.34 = -0.0030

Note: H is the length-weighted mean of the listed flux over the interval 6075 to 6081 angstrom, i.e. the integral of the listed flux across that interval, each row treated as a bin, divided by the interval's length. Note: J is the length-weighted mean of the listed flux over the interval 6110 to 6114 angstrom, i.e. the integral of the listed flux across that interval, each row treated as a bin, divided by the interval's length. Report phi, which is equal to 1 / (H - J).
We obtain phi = 1.6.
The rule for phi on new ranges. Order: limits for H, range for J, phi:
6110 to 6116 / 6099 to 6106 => 3.5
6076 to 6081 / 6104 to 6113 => 1.4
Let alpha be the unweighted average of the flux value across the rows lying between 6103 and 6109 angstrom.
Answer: 15.1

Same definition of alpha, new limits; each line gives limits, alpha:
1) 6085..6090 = 15.5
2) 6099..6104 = 15.0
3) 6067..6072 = 15.9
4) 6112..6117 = 15.3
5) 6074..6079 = 16.1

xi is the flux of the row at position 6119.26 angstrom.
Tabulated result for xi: 14.97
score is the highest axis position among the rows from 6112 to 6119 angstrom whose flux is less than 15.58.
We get 6117.85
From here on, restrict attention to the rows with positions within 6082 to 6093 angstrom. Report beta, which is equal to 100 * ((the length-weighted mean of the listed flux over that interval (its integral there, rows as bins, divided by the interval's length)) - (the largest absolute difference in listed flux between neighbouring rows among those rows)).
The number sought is 1547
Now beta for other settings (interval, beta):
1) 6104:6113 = 1516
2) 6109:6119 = 1514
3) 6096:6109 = 1502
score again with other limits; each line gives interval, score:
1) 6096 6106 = 6105.18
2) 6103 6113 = 6112.22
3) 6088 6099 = 6098.16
